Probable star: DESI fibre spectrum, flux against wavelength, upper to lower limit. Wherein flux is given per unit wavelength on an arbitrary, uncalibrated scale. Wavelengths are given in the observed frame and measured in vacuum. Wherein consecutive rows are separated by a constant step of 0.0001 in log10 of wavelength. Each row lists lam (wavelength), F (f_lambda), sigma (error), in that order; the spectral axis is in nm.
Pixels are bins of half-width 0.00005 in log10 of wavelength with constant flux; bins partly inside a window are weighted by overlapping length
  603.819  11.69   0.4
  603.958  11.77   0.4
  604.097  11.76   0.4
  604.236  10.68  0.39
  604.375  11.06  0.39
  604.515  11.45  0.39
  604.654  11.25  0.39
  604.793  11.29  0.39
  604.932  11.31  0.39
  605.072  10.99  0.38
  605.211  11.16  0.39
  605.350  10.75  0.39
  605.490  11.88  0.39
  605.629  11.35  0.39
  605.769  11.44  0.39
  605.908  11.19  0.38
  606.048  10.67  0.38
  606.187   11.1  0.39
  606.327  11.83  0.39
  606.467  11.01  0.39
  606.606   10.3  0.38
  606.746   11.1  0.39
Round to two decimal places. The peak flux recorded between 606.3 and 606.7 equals 11.83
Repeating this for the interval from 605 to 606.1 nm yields 11.88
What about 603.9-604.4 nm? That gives 11.77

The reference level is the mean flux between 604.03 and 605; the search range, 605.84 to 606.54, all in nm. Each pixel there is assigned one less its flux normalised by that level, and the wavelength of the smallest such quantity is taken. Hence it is 606.327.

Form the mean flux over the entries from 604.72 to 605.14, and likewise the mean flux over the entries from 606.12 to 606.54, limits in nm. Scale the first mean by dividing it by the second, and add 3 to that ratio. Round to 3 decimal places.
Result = 3.990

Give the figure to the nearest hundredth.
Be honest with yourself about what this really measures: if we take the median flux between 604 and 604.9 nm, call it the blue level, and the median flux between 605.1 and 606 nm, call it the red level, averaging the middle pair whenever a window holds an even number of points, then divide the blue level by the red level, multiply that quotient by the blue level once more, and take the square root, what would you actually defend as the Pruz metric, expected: 3.36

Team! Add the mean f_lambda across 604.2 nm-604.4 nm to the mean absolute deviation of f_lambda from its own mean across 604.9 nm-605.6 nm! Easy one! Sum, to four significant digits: 11.17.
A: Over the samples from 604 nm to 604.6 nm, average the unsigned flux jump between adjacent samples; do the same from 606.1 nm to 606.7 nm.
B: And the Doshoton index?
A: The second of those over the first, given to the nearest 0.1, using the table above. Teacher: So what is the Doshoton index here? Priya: 1.2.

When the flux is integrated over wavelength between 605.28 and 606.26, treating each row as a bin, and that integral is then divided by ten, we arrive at 1.1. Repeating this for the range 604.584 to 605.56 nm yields 1.1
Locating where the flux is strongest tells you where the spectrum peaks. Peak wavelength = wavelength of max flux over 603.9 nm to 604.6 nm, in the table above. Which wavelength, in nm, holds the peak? 603.958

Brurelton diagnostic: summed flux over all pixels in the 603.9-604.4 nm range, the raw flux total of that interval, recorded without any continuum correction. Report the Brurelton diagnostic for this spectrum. 45.3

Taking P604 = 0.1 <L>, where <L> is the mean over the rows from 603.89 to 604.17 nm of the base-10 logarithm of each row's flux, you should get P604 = 0.1071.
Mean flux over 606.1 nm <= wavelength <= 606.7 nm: 11.1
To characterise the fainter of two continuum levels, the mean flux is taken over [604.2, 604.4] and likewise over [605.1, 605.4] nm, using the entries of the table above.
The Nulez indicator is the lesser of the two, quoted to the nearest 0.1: 10.9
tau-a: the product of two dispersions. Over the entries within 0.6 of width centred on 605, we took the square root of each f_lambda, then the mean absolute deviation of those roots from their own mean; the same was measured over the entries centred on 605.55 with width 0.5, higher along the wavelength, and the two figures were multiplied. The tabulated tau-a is 0.0008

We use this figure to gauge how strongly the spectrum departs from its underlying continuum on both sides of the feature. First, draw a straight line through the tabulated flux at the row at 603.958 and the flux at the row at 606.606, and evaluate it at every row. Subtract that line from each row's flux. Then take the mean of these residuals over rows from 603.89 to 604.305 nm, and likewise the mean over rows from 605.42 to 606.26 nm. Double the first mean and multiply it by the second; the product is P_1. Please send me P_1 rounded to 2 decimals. -0.32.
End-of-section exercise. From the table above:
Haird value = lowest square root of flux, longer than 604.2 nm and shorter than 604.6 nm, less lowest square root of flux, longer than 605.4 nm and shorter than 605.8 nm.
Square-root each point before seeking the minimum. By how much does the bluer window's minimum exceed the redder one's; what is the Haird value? -0.10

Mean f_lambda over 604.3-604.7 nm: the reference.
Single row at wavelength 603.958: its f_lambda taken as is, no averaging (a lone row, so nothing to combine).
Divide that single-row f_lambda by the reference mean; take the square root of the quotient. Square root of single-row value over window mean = 1.02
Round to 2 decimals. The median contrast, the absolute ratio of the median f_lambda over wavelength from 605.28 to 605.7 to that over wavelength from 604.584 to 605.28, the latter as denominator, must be 1.01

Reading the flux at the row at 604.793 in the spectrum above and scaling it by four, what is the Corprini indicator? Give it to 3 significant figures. 45.2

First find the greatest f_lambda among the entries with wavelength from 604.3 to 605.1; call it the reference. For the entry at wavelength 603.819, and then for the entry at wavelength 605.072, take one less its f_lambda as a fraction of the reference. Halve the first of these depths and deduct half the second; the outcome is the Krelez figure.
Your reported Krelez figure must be -0.031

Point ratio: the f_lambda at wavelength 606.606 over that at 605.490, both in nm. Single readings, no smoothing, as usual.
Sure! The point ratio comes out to 0.87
